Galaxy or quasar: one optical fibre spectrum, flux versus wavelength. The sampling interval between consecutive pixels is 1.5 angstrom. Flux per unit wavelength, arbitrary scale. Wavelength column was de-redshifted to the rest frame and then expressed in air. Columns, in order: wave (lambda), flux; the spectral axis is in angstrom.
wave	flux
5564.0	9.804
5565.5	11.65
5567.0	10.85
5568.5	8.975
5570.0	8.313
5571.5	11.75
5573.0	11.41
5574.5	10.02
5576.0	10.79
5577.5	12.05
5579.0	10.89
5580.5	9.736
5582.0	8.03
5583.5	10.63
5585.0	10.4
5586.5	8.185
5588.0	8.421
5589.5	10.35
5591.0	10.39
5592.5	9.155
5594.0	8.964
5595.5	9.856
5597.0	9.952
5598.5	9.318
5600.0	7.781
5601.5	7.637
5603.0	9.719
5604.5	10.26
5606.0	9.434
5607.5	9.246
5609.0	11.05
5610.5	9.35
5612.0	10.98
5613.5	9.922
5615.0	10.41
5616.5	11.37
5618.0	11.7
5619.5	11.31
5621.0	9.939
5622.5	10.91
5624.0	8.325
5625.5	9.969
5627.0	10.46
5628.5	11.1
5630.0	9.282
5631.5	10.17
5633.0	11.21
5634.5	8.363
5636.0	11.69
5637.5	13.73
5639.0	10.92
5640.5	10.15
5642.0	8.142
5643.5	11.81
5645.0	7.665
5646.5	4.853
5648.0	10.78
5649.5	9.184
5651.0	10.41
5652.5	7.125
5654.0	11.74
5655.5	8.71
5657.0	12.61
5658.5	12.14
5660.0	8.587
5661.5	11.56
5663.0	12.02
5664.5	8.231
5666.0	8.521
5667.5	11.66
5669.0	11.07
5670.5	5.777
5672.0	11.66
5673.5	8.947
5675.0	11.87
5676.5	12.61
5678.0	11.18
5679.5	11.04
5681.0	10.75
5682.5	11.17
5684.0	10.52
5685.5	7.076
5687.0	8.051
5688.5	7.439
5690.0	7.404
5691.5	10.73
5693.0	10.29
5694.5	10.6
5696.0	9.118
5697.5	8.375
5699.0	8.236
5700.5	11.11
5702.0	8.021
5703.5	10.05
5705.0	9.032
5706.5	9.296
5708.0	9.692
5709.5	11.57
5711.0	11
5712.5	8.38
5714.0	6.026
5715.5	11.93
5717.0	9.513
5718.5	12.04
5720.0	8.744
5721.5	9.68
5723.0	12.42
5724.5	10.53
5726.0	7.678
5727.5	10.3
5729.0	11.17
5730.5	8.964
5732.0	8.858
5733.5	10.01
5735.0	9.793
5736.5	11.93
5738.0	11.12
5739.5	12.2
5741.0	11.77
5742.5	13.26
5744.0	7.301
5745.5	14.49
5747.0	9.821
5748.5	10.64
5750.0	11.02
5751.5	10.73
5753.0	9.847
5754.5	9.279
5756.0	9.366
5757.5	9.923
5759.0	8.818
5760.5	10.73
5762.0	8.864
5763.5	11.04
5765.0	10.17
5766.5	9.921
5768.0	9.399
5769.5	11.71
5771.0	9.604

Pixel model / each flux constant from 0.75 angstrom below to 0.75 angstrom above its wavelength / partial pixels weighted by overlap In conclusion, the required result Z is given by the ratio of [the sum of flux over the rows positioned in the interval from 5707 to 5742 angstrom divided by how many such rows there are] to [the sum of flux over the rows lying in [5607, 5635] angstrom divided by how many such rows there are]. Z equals 1.00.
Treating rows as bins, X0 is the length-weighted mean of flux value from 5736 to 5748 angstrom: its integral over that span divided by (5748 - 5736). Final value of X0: 11.46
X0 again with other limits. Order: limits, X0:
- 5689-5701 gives 9.41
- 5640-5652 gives 9.06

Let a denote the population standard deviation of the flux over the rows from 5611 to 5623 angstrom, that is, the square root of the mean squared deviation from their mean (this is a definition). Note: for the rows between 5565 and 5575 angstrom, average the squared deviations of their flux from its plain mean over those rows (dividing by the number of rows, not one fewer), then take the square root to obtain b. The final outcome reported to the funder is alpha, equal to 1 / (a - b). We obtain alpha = -2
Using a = 0.6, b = 1.26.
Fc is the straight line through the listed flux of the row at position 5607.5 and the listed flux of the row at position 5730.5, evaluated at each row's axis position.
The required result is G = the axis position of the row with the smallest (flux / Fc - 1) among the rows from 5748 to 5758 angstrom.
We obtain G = 5754.5 angstrom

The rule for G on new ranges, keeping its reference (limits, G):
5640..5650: 5646.5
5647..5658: 5652.5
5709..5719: 5714.0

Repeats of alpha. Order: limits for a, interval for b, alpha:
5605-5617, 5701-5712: -3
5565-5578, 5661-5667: -2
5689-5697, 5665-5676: -1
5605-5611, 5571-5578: 59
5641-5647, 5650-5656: 1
